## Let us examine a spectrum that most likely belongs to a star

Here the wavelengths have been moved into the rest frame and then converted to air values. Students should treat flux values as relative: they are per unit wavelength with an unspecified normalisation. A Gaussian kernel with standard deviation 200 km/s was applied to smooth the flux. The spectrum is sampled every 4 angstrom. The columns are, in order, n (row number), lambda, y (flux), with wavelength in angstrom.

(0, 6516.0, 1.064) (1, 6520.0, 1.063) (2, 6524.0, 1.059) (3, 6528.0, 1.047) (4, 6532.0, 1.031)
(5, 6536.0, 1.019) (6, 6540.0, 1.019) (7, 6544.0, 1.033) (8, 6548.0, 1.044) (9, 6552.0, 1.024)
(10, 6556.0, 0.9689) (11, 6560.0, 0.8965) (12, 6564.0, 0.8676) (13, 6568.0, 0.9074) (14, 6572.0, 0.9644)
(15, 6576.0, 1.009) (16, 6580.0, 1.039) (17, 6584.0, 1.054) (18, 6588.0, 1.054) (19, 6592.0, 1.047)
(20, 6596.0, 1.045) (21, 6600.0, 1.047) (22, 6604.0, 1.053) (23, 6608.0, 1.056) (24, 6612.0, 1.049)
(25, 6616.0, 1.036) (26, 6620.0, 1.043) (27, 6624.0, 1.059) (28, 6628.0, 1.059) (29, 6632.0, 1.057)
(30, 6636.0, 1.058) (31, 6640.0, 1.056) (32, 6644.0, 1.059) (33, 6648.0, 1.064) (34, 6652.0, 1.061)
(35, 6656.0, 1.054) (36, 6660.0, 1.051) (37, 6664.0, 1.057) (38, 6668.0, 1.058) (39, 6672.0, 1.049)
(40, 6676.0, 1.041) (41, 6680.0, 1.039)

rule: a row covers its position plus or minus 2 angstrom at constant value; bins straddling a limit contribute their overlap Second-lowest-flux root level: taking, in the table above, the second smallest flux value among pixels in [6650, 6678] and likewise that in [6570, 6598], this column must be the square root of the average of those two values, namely 1.01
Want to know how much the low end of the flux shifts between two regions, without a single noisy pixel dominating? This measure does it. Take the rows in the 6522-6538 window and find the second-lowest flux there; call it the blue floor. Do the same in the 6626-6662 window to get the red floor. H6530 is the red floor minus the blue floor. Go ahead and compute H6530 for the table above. 0.02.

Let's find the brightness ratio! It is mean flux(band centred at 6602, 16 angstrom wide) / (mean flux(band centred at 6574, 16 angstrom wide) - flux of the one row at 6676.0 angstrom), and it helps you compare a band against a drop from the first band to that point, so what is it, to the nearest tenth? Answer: -17.2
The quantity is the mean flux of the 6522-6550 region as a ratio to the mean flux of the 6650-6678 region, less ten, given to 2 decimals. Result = -9.02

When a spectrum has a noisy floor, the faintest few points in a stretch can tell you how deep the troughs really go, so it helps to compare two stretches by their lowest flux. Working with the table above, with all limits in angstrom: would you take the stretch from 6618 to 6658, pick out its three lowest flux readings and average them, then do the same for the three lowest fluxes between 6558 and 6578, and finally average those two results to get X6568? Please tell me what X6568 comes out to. 0.97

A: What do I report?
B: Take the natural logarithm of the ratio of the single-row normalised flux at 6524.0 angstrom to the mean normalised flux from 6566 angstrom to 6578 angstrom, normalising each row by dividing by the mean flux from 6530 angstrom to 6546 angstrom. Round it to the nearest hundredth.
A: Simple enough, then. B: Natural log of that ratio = 0.10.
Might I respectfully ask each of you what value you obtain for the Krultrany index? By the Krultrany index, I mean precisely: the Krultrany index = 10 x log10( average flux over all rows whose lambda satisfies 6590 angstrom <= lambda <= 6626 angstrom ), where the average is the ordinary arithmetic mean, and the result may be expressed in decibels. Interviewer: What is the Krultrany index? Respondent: 0.20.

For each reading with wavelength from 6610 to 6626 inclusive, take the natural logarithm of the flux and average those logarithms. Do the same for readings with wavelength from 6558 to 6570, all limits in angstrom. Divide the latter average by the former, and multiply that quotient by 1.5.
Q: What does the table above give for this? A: -3.8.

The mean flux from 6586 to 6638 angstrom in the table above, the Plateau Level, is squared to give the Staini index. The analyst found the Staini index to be 1.10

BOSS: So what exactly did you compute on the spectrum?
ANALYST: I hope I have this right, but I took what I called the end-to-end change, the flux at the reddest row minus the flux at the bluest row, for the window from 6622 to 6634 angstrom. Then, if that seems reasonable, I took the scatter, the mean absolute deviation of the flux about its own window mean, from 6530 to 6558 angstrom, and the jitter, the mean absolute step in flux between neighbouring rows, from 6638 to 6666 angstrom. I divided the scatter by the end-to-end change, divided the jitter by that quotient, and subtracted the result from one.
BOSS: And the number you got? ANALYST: 1.001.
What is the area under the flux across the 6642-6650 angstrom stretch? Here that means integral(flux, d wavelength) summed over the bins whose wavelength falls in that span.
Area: 8.49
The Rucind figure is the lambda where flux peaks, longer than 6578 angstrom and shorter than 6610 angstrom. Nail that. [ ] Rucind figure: 6608.0 angstrom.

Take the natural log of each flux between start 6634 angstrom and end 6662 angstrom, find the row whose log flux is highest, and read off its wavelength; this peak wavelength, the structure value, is 6648.0 angstrom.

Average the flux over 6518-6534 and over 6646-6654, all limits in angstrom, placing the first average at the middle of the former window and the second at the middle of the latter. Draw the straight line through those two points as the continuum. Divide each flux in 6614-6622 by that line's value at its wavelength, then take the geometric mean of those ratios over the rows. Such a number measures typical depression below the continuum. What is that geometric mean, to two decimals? 0.98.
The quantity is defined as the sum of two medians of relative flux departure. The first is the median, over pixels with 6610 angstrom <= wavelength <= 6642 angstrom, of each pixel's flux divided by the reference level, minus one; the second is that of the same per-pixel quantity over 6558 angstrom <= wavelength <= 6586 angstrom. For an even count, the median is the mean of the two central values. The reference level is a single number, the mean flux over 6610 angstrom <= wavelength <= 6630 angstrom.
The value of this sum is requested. -0.07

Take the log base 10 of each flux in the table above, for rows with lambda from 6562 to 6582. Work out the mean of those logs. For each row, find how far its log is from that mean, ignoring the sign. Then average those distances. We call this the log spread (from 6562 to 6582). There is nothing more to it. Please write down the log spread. 0.026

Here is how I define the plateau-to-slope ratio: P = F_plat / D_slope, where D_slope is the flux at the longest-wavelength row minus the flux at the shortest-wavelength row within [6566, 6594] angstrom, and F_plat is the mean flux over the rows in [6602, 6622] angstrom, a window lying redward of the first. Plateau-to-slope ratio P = 8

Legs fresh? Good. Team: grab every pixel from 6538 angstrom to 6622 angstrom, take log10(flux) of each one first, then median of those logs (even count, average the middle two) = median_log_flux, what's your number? 0.0166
